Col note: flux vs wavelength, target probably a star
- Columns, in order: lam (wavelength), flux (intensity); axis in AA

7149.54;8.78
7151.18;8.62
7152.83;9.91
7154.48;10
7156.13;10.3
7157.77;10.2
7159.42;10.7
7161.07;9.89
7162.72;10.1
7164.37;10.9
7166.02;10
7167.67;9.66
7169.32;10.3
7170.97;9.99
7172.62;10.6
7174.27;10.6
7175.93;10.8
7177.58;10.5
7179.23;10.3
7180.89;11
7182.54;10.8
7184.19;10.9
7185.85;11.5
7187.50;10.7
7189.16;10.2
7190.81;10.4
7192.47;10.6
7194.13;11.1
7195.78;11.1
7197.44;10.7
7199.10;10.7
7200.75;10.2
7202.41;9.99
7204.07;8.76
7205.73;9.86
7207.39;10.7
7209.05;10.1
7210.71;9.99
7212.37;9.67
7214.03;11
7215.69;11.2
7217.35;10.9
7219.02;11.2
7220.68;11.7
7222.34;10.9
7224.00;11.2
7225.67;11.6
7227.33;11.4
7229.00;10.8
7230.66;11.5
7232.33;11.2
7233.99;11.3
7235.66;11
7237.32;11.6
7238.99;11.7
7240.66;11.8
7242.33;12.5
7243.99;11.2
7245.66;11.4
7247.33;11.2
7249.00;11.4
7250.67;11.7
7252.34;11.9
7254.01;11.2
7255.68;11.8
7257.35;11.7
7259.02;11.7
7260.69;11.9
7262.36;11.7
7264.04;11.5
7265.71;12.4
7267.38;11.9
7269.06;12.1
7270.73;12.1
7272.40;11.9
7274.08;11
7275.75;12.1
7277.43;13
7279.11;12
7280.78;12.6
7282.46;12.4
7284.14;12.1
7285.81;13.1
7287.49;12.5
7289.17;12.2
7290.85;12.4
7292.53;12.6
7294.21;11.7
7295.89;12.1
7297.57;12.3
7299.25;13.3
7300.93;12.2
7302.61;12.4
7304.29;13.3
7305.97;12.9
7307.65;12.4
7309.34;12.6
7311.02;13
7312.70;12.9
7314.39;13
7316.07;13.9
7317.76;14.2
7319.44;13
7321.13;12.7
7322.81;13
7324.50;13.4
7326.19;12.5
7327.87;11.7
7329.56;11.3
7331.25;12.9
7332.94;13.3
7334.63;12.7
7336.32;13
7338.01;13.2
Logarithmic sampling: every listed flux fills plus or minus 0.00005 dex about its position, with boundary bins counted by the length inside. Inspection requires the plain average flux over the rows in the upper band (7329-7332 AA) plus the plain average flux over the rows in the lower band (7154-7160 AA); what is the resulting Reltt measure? 22.4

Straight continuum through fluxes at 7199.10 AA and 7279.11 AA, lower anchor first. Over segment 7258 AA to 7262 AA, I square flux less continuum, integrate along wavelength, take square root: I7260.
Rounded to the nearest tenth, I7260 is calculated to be 0.3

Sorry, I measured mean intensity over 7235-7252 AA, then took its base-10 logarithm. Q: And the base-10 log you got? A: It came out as 1.06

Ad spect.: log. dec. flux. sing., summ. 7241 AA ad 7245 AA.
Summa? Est 2.15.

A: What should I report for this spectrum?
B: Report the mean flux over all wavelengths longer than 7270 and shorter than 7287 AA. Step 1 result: 12.2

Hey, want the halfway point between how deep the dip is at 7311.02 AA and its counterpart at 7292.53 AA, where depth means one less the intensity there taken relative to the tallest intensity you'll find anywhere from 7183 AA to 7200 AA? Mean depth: -0.11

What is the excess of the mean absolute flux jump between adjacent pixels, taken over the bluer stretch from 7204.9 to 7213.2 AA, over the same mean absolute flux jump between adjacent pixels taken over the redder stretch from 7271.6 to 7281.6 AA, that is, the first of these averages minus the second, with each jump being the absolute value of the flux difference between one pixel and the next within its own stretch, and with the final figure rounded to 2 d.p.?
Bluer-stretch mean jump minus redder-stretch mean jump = -0.43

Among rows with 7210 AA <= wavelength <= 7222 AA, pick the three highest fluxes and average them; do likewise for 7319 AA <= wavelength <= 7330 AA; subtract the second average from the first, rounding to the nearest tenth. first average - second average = -1.8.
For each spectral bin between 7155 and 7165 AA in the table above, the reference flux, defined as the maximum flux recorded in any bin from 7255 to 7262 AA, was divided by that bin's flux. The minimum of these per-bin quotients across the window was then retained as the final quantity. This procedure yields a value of 1.09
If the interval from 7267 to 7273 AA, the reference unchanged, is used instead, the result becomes 0.98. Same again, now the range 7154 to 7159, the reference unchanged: 1.16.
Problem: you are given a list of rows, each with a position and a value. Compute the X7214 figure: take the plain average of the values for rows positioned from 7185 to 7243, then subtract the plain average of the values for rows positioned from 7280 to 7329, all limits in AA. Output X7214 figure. -1.8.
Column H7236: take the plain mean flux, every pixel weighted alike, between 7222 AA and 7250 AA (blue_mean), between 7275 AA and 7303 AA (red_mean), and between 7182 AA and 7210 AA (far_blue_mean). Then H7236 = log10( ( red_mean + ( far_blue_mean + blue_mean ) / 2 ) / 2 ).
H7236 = 1.07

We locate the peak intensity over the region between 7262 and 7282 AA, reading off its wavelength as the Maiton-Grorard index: 7277.43 AA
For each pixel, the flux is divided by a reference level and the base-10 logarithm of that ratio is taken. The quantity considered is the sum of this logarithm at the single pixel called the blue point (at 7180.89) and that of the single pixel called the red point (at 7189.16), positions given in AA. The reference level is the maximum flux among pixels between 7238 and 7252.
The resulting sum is -0.14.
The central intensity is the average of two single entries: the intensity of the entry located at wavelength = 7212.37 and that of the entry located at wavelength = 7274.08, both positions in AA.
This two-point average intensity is 10.3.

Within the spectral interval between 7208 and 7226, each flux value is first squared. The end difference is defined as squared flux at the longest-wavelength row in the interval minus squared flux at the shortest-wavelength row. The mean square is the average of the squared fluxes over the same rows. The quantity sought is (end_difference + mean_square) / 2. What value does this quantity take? 75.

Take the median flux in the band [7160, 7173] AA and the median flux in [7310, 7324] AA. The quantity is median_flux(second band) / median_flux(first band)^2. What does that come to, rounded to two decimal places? 0.13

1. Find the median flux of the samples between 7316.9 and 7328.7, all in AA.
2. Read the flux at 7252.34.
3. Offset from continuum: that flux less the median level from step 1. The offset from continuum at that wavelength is -1.1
